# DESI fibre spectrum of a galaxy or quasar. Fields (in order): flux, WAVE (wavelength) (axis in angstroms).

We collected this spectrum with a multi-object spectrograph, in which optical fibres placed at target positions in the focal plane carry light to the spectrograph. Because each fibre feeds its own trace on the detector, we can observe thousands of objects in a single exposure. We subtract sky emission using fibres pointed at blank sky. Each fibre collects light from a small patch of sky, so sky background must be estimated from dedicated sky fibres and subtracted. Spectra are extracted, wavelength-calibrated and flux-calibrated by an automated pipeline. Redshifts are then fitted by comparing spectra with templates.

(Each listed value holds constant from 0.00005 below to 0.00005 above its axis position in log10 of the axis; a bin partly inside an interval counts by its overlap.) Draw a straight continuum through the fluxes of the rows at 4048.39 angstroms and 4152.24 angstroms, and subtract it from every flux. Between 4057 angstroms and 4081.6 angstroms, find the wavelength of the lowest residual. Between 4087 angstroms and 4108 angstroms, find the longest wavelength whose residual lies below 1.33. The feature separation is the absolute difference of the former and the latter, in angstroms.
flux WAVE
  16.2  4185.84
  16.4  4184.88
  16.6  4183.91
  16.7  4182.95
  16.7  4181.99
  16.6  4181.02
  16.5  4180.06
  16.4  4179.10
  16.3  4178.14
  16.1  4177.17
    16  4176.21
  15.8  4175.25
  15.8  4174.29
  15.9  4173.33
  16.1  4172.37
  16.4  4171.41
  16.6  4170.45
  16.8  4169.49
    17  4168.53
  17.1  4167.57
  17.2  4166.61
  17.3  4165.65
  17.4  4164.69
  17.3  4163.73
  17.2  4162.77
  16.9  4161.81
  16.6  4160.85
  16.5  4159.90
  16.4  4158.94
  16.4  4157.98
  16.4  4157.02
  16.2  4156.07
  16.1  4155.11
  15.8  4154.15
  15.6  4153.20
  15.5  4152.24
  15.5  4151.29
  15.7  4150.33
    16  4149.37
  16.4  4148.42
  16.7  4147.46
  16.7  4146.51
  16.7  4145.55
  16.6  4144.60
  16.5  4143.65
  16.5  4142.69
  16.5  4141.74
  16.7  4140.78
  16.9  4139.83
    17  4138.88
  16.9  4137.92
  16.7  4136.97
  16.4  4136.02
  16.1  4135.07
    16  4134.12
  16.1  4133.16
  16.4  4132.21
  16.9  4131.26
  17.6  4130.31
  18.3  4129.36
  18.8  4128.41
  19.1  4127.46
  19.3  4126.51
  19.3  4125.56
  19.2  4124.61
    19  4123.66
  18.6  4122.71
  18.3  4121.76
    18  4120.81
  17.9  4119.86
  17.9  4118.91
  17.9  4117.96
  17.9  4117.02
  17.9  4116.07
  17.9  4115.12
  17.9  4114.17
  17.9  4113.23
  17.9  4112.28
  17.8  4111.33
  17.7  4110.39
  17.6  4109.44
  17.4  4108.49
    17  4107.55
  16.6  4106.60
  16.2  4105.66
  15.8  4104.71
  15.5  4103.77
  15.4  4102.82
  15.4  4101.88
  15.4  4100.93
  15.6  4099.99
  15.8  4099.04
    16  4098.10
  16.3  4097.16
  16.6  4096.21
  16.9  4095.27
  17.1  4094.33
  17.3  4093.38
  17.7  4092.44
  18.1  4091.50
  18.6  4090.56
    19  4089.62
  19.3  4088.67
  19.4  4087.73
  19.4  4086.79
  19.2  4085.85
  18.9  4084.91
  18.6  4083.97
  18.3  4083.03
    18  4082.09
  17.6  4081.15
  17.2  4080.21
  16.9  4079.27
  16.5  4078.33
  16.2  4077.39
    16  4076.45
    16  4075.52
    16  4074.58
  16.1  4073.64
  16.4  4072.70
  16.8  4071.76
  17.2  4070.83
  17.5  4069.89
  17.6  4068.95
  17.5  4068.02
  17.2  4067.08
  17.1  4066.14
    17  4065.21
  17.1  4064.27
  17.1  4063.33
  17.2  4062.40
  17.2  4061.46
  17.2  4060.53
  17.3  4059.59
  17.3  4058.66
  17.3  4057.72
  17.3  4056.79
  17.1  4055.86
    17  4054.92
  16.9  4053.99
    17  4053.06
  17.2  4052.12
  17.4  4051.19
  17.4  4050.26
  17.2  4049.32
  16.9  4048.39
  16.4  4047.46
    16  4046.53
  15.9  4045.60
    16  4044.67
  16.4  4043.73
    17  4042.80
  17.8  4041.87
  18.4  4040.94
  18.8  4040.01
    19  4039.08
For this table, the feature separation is 33.0 angstroms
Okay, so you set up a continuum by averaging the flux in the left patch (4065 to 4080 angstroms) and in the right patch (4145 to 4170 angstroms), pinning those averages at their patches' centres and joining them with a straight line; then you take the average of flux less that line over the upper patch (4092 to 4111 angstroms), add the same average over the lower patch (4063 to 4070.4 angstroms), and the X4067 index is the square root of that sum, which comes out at 0.54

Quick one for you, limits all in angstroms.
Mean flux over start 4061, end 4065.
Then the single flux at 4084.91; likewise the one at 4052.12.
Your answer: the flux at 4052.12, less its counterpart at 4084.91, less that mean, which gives -18.8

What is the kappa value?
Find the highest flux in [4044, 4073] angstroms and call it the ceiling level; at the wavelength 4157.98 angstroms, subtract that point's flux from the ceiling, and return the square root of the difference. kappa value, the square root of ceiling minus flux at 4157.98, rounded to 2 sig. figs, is 1.1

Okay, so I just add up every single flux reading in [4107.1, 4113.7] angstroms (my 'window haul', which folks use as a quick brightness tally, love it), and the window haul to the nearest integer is 123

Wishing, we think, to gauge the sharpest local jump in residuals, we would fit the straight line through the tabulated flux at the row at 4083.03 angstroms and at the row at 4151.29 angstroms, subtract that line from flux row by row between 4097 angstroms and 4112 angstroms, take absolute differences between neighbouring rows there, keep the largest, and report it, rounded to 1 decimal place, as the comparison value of 0.4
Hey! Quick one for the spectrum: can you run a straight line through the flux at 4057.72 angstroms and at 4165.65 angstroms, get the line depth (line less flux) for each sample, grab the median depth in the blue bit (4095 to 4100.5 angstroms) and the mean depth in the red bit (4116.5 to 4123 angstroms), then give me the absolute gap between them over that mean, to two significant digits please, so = -2.5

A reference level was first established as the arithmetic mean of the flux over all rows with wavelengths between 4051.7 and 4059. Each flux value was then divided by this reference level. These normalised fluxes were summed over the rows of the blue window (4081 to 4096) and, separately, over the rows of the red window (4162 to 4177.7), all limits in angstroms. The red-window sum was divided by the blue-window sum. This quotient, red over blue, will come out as 0.91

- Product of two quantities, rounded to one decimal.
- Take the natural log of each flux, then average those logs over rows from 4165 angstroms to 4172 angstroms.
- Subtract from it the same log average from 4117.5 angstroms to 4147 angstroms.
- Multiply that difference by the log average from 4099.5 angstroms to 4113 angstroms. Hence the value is -0.1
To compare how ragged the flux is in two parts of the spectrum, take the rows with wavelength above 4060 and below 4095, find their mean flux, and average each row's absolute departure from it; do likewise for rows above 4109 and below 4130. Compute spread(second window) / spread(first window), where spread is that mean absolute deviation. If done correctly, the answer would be 0.62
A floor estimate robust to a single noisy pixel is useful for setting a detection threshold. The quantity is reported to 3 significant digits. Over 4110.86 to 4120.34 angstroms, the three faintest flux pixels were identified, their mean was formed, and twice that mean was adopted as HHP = 35.7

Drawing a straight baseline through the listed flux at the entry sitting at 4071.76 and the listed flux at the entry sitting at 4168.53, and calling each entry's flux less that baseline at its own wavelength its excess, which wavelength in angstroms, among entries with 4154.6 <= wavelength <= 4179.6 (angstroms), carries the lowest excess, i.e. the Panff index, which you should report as 4175.25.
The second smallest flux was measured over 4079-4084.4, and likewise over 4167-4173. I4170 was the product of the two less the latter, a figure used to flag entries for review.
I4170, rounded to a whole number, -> 266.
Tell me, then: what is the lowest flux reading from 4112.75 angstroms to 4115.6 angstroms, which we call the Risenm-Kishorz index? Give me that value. 17.9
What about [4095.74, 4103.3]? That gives 15.4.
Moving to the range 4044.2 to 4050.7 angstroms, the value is 15.9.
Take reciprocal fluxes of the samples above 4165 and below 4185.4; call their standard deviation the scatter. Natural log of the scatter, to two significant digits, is -6.4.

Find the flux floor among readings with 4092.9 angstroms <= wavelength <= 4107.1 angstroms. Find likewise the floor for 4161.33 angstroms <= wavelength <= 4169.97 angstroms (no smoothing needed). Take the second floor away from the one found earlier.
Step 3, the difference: -1.40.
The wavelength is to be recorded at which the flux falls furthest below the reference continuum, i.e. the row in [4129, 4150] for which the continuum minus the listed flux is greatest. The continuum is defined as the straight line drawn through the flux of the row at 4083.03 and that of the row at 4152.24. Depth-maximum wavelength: 4134.12 angstroms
